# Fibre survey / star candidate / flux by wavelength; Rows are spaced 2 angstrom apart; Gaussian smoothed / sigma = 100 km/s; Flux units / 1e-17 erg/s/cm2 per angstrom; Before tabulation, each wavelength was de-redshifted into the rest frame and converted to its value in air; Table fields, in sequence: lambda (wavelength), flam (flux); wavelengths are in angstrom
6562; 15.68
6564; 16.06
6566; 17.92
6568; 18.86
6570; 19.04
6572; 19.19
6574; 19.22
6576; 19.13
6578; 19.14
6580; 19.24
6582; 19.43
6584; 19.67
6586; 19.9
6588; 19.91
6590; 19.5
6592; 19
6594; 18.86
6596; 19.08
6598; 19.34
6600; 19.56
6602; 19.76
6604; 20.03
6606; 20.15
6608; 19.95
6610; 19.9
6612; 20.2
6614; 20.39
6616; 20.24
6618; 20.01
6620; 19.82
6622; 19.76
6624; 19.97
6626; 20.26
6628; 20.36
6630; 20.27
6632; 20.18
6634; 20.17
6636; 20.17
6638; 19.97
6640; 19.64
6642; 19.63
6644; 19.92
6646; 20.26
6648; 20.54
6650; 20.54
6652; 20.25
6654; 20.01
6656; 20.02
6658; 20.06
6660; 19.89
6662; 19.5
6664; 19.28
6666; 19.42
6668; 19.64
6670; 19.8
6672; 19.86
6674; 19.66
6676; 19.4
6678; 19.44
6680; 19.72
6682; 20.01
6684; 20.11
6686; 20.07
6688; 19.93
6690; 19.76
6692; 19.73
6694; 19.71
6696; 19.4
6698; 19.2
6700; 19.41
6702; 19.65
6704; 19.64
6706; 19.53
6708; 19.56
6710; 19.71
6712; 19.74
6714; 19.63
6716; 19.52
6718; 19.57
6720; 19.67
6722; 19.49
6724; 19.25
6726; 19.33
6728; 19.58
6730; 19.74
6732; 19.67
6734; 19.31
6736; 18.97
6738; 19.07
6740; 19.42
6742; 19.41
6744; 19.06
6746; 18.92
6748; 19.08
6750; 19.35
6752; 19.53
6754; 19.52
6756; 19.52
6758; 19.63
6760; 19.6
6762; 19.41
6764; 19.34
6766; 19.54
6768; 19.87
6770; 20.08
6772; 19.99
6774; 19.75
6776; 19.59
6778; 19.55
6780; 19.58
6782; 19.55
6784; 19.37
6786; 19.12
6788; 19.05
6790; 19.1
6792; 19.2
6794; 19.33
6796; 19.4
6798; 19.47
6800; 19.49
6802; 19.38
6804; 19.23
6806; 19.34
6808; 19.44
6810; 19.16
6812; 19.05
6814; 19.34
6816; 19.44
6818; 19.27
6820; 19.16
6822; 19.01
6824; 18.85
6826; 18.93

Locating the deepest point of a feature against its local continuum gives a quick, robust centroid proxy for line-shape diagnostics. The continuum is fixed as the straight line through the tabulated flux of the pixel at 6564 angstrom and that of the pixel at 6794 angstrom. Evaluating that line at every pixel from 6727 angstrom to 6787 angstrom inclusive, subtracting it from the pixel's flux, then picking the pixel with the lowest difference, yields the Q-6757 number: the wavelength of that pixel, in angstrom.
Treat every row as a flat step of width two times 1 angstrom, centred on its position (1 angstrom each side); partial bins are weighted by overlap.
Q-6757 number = 6786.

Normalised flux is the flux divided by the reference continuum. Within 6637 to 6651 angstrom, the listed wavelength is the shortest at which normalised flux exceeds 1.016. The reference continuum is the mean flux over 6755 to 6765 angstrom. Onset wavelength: 6638 angstrom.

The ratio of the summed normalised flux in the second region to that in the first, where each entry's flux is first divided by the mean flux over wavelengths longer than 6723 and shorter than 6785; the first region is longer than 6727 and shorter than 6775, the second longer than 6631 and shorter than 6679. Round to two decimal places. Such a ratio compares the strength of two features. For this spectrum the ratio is 1.02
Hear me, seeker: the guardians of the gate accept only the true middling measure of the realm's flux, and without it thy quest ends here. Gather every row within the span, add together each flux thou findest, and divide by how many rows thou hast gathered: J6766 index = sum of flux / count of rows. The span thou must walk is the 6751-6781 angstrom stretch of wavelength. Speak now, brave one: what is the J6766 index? 19.6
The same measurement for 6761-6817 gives 19.4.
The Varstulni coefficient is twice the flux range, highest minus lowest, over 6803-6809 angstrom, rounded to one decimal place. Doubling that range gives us 0.4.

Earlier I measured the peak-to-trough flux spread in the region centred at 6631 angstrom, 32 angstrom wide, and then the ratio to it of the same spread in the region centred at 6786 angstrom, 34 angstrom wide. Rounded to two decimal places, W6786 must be 1.41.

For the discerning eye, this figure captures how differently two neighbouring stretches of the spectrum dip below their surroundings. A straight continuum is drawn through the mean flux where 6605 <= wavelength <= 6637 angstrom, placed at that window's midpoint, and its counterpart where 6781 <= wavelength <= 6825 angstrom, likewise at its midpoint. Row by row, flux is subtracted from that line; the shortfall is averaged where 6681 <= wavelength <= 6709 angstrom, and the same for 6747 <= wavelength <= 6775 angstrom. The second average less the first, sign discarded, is 0.20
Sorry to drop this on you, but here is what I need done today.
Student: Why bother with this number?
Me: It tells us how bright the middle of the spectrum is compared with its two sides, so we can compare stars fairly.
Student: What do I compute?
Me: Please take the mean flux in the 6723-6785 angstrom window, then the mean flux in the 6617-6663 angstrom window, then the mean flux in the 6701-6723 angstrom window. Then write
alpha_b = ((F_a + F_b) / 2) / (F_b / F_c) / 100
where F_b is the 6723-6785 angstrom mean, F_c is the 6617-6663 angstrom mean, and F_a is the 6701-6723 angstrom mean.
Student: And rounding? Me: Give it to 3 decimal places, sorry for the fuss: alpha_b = 0.201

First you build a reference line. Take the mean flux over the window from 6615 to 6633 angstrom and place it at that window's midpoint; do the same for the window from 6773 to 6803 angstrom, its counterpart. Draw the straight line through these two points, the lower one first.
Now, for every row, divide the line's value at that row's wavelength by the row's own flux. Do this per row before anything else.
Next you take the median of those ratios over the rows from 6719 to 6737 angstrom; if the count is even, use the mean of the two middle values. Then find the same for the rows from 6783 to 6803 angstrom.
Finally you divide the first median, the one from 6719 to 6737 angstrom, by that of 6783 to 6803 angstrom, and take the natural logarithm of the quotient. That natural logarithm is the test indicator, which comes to 0.007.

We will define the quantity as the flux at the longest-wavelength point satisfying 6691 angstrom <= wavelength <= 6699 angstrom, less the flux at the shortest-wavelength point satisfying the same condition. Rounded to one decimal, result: -0.5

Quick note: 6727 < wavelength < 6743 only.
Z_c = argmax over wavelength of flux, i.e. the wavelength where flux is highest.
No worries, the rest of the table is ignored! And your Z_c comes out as 6730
